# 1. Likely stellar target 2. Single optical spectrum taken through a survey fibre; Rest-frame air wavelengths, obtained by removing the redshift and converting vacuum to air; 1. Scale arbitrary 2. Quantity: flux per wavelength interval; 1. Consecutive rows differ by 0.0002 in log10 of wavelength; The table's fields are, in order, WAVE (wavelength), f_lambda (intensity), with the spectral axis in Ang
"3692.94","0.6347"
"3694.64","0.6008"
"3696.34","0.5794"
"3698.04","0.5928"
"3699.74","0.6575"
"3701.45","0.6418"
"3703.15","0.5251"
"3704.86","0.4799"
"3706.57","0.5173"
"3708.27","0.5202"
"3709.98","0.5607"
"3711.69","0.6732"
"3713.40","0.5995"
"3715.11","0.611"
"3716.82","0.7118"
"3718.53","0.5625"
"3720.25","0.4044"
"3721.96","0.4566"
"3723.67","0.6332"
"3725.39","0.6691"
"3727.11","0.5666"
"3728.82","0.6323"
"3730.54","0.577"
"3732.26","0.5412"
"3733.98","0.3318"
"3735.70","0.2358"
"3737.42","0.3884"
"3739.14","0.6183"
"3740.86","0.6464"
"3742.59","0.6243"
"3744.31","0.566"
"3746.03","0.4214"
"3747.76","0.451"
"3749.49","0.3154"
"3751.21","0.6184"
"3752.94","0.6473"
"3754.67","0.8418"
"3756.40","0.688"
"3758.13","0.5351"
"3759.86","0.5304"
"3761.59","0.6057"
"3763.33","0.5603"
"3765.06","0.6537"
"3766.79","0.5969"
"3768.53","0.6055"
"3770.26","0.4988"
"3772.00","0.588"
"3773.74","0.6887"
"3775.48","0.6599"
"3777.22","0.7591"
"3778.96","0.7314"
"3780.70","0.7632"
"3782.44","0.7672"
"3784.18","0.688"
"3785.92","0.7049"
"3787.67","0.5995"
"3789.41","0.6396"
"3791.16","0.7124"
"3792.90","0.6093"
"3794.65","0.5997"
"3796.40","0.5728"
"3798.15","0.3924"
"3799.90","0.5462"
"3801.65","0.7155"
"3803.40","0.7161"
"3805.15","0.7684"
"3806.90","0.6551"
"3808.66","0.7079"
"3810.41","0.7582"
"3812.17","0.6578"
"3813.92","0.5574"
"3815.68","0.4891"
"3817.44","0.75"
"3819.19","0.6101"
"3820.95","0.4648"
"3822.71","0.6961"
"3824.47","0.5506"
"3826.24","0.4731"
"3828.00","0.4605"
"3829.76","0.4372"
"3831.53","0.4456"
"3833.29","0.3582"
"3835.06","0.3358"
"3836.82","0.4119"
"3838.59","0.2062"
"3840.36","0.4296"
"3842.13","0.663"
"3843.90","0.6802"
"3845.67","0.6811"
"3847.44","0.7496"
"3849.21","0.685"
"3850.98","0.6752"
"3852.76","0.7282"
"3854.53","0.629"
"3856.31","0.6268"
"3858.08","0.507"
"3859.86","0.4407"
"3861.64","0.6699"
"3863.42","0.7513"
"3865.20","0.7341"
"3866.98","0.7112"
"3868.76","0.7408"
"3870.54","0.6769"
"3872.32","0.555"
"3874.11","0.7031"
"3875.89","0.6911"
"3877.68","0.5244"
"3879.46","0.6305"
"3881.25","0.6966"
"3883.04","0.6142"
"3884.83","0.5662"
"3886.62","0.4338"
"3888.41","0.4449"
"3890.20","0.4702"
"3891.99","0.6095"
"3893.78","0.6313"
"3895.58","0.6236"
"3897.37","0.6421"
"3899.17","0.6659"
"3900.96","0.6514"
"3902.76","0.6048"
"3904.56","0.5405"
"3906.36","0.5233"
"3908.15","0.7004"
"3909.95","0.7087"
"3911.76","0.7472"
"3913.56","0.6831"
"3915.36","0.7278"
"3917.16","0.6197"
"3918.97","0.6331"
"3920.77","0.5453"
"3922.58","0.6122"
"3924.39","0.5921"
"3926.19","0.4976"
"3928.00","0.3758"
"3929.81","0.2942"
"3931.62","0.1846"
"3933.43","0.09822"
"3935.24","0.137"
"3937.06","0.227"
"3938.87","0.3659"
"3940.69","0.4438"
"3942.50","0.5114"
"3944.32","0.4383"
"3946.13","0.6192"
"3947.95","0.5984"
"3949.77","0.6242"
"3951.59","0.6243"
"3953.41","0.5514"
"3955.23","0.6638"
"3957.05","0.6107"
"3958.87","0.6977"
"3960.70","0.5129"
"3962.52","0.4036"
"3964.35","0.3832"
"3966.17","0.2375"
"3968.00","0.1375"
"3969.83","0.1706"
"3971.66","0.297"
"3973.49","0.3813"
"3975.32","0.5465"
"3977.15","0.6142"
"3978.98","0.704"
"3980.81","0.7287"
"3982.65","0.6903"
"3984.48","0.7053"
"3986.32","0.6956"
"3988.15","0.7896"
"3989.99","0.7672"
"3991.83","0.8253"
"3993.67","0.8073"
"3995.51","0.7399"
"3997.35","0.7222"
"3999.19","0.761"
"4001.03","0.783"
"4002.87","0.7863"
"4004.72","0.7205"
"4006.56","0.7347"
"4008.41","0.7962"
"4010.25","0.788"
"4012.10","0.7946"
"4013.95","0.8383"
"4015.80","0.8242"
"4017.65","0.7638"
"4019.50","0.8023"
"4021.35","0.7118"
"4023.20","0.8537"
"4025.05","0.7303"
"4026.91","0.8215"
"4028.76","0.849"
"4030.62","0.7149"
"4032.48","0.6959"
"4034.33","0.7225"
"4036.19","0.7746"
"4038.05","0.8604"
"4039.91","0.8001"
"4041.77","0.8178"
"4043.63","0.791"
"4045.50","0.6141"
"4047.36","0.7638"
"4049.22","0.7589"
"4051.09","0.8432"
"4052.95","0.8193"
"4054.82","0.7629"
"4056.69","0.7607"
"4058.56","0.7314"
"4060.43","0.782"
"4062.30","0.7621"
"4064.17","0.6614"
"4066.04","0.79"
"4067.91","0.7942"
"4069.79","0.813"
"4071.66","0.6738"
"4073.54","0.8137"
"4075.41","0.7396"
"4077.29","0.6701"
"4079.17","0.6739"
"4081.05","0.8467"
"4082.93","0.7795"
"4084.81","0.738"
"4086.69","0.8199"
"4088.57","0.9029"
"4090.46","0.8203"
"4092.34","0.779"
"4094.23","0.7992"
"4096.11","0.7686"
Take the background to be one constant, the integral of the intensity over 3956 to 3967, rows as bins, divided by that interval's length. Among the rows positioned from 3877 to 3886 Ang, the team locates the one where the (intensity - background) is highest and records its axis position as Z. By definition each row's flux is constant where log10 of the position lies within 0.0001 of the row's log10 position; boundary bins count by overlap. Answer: 3881.25 Ang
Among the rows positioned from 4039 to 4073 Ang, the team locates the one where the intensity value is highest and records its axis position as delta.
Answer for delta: 4051.09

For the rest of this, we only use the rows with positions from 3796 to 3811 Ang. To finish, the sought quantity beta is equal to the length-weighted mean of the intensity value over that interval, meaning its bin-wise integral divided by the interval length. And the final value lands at 0.65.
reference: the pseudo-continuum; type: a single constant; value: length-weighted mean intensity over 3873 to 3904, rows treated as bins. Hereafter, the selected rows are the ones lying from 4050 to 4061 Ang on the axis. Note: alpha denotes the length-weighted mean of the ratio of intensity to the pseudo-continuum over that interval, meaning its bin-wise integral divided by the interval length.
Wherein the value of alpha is 1.31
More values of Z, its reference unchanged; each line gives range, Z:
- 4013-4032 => 4023.20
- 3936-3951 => 3949.77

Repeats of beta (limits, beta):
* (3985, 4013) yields 0.77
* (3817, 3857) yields 0.55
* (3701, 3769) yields 0.56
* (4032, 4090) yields 0.77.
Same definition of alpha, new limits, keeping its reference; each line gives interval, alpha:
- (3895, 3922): 1.07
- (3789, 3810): 1.07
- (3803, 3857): 0.97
